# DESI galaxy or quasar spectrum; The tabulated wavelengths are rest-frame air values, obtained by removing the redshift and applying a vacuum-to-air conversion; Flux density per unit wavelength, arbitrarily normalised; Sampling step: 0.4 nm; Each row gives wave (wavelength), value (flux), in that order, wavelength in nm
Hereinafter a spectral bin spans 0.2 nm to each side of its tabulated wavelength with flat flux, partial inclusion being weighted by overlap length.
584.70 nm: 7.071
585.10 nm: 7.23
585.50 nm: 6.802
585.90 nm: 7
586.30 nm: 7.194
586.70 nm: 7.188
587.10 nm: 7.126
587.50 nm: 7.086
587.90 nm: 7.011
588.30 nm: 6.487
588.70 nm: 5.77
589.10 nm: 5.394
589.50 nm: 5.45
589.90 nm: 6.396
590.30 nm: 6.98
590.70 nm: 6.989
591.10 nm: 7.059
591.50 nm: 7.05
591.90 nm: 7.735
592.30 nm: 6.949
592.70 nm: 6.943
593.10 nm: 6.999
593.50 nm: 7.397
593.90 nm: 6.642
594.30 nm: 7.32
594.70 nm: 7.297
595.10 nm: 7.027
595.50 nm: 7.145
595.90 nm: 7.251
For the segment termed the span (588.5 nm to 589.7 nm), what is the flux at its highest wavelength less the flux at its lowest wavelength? -0.3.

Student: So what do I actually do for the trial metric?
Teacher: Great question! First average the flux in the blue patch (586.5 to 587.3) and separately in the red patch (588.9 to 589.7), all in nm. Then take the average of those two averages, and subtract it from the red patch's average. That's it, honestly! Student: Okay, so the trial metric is -0.87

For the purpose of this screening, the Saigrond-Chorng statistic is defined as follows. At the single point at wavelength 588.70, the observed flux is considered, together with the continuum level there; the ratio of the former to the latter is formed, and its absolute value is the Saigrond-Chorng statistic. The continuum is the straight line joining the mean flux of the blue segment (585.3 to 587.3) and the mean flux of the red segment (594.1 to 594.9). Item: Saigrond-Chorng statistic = 0.809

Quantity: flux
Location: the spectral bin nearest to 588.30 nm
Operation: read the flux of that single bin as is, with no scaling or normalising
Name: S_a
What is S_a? 6.487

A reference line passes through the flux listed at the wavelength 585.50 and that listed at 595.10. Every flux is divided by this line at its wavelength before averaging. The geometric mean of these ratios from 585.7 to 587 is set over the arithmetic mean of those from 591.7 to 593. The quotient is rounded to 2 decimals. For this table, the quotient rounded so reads 1.01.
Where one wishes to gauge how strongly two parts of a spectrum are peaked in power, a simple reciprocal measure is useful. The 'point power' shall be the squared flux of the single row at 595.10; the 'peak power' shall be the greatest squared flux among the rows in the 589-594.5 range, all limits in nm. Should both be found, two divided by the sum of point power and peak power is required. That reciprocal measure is 0.0183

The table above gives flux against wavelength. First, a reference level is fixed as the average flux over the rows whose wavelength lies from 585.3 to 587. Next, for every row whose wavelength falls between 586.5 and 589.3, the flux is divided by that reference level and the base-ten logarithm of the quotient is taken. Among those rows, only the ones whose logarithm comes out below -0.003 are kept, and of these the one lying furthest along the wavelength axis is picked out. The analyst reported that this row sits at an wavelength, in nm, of 589.10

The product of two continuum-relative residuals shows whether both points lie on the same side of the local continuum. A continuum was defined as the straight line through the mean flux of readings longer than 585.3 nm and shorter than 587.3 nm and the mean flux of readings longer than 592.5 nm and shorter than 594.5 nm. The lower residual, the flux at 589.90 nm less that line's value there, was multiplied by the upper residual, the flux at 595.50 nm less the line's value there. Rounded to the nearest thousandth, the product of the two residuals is -0.057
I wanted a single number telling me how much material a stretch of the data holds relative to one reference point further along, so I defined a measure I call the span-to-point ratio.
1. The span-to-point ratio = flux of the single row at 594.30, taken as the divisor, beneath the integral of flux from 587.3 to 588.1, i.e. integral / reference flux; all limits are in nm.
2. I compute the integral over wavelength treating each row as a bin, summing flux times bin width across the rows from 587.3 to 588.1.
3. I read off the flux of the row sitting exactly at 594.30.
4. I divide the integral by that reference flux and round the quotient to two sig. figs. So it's 0.77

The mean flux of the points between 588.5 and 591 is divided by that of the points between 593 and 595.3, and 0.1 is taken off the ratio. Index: 0.77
